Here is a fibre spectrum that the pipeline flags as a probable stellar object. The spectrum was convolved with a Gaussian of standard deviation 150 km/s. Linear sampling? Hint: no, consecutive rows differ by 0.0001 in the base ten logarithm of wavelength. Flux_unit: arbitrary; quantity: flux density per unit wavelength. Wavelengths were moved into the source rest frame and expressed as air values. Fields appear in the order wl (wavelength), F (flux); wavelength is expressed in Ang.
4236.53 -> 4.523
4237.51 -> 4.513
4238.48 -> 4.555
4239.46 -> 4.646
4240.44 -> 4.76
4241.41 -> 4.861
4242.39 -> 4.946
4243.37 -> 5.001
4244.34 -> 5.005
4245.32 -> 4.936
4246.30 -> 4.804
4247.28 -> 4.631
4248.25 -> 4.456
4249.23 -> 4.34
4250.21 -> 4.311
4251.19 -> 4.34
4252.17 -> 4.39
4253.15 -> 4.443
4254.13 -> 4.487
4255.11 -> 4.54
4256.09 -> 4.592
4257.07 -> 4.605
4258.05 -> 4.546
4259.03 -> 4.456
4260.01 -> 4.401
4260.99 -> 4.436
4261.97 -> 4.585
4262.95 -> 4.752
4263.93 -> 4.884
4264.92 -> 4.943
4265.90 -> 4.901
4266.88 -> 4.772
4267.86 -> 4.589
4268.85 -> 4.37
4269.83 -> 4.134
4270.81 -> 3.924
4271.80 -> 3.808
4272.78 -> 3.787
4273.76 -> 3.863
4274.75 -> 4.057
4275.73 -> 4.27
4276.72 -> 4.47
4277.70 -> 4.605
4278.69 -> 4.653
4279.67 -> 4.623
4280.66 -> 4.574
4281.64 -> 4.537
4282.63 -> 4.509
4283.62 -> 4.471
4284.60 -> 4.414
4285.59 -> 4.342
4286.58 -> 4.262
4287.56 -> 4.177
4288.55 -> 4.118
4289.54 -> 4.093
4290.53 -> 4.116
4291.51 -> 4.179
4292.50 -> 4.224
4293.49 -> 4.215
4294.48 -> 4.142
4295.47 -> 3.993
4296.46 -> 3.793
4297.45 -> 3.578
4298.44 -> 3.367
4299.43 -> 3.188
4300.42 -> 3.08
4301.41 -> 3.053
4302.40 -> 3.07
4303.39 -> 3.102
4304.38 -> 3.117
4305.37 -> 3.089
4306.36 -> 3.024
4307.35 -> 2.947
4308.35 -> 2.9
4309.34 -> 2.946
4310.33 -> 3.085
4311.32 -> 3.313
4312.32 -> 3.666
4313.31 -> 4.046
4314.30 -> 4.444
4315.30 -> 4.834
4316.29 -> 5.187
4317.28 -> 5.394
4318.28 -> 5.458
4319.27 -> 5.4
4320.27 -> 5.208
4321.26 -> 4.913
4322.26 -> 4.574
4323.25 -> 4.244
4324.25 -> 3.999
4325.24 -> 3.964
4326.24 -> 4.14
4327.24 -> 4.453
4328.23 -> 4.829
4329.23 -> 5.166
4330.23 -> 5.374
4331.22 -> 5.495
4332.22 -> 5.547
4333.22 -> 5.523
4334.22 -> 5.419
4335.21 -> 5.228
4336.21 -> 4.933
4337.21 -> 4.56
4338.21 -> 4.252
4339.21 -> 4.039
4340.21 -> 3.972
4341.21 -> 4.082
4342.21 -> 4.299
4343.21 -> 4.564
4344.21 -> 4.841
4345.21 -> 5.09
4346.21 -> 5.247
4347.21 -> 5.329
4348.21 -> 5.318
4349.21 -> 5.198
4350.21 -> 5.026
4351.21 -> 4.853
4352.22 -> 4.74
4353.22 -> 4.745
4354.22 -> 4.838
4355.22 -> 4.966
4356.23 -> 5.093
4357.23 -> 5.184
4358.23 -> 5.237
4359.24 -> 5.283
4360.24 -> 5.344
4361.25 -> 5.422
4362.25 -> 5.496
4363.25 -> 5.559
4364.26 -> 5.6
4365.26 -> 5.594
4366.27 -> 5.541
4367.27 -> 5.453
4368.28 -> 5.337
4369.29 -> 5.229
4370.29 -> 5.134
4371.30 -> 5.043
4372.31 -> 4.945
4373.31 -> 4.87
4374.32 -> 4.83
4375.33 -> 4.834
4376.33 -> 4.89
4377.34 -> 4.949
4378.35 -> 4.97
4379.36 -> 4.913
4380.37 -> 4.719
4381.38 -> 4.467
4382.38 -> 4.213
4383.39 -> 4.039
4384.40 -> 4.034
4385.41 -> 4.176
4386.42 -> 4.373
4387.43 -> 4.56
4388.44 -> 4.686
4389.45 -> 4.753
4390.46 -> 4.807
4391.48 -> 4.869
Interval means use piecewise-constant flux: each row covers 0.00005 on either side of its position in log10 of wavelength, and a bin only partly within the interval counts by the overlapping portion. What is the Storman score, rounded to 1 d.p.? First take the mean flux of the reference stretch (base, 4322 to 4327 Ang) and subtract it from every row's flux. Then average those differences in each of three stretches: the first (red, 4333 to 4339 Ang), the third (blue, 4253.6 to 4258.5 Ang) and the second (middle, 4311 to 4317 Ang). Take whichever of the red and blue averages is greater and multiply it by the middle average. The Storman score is 0.1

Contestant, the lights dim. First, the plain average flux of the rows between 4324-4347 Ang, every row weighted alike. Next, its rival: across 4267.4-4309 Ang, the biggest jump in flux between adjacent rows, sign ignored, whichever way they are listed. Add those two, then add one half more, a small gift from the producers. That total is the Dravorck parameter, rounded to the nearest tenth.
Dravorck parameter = 5.5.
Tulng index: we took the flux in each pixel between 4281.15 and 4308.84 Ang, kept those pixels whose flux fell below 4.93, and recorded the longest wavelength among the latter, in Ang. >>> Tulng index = 4308.35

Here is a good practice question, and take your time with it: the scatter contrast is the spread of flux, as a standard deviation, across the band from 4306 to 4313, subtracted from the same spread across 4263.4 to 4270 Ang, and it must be 0.03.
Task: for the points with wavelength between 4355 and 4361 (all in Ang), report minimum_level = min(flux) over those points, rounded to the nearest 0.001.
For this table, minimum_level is 4.966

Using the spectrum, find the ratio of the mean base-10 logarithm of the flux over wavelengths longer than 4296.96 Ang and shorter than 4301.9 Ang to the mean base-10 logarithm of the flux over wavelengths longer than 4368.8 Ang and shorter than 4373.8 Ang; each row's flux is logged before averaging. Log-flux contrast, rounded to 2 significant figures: 0.73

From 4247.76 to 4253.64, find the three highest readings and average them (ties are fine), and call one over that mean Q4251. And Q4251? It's 0.226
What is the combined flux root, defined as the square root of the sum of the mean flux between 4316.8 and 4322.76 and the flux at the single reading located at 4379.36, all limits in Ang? 3.17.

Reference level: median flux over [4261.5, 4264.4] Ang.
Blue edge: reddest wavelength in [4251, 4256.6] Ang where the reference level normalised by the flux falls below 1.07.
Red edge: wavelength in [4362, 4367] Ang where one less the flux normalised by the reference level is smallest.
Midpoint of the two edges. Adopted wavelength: 4310.2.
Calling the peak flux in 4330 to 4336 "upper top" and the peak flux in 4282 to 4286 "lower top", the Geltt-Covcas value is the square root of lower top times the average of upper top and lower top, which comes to 4.76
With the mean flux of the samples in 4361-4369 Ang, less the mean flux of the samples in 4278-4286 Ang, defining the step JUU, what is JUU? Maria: 1.0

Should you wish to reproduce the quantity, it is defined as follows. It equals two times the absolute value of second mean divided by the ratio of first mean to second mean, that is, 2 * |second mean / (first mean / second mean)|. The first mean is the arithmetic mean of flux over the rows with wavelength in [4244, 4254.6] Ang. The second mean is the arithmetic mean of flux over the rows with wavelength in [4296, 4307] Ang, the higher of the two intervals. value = 4.6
